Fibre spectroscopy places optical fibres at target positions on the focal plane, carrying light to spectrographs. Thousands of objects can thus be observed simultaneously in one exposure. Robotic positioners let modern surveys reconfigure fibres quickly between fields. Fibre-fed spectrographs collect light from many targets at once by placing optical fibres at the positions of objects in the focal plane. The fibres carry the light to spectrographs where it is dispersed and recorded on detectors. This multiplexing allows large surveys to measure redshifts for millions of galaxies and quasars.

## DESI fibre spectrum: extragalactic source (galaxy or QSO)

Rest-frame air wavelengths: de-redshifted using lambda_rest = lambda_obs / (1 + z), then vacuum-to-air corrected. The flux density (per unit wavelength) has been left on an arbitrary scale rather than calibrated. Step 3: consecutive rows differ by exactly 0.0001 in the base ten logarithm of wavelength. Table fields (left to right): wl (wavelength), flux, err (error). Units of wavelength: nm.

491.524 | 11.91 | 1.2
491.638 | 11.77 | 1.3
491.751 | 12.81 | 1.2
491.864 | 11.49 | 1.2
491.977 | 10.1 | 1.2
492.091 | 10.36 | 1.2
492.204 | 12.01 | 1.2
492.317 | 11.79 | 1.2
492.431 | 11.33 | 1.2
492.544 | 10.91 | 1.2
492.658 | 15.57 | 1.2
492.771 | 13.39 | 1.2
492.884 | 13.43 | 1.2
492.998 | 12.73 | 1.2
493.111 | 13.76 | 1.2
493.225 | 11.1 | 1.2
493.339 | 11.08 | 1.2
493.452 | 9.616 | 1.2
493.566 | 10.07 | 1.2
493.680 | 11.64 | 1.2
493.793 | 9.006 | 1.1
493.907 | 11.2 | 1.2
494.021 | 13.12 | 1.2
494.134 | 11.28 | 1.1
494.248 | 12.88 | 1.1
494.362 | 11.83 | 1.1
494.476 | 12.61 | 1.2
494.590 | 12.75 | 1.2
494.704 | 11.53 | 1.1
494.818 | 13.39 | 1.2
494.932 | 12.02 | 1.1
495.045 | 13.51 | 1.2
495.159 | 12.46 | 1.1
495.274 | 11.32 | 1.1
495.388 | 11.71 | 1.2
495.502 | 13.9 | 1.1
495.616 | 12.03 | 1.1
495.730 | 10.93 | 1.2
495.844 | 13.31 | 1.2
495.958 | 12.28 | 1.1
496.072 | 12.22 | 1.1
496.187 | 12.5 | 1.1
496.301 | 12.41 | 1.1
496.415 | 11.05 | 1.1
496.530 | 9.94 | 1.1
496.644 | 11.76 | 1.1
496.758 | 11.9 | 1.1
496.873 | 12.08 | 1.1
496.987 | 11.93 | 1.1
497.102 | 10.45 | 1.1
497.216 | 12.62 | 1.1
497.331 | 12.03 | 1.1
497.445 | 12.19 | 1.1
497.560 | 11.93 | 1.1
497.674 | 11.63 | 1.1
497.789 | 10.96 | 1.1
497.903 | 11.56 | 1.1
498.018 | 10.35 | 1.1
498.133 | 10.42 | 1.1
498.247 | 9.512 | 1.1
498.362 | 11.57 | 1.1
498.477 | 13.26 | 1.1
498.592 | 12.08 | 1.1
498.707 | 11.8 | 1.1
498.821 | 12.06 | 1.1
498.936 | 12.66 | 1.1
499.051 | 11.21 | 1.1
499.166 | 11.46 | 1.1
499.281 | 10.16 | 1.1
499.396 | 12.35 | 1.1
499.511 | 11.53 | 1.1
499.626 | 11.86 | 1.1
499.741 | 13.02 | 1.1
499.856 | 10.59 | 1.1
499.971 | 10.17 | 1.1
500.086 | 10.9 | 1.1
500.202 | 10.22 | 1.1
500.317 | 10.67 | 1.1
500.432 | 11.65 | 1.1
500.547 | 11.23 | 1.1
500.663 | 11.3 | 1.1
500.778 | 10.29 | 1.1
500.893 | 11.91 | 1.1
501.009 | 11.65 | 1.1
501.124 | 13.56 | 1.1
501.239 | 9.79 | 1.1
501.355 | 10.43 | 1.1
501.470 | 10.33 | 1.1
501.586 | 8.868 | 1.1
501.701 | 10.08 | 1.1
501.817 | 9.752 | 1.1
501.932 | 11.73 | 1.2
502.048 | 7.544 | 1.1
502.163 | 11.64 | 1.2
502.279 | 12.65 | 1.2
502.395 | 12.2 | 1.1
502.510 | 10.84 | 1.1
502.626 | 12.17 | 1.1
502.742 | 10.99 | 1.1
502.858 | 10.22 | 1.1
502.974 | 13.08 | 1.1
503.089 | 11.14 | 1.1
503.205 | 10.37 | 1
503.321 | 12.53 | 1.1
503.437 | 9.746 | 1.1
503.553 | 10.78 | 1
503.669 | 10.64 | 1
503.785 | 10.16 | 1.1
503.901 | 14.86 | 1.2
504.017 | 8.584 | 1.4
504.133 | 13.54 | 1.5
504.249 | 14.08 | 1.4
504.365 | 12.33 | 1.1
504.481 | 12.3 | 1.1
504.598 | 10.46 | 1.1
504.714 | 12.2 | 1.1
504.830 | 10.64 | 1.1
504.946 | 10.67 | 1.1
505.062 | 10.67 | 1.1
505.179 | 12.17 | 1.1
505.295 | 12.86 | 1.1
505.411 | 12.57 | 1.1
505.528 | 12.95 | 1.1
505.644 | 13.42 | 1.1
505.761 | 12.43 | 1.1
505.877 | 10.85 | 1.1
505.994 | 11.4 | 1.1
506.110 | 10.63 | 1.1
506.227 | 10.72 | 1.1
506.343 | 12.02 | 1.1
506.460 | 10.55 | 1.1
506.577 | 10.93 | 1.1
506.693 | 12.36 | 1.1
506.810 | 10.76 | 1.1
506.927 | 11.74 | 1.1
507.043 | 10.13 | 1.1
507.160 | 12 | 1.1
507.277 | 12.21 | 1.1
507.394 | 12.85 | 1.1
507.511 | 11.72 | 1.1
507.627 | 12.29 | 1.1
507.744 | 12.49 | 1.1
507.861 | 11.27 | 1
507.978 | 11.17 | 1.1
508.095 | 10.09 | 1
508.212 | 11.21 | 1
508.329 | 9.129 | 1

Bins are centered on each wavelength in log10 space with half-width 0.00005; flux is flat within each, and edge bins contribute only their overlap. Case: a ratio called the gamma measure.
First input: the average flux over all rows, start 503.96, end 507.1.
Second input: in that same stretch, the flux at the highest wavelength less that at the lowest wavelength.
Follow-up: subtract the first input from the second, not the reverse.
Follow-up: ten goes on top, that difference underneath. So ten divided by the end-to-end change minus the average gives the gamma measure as -0.99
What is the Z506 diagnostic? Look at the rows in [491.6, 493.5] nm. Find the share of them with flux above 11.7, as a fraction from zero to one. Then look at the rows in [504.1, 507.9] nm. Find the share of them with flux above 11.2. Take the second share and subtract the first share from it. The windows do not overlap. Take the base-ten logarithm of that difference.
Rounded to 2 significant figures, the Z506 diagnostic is -0.86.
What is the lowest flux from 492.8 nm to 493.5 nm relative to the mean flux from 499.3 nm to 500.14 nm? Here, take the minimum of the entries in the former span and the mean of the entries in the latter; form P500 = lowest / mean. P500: 0.84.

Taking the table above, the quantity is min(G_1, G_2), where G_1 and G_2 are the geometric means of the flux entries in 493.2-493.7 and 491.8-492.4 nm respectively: 10.7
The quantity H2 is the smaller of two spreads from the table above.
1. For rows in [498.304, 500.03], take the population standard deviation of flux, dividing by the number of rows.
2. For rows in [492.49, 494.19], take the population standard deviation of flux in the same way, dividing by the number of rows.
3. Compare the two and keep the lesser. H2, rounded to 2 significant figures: 0.90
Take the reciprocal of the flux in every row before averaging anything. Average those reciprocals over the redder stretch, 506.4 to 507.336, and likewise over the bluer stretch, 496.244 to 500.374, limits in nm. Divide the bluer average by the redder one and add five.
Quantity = 5.99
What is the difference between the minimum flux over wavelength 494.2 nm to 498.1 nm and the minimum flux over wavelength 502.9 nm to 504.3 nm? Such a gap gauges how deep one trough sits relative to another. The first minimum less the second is 1.4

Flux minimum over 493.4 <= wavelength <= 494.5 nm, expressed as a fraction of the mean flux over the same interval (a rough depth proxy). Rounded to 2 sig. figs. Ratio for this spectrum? 0.80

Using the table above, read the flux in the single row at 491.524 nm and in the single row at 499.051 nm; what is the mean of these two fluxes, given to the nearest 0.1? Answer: 11.6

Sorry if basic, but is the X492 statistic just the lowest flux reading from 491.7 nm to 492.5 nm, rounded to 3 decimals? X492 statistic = 10.100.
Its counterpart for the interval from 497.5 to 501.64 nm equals 8.868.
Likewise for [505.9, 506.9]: 10.550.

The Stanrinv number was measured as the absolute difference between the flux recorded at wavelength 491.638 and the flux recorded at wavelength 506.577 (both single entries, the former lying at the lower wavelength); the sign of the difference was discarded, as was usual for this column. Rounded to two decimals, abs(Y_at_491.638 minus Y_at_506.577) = 0.84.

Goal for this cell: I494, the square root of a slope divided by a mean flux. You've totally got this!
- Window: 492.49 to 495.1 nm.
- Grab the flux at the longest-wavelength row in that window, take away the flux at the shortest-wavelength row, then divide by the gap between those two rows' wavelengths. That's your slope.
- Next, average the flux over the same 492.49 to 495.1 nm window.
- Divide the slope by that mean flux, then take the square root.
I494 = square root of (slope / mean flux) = 0.29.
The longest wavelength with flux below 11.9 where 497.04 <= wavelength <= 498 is 497.903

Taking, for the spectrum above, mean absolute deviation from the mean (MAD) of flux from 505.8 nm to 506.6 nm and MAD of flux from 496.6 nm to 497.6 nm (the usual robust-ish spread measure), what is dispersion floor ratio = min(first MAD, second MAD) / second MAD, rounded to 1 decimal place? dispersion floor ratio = 1.0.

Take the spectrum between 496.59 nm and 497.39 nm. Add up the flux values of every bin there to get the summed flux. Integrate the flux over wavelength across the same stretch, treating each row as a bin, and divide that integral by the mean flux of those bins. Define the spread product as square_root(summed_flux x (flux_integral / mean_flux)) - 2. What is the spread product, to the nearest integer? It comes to 6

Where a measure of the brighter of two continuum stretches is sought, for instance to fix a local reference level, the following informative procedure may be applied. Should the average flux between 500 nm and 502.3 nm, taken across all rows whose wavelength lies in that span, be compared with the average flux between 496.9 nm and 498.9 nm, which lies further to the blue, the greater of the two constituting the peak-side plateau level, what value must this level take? 11.6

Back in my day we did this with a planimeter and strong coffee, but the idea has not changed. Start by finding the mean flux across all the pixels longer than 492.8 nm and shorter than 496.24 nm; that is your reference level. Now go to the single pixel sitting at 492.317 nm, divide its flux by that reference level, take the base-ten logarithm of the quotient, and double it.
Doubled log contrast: -0.02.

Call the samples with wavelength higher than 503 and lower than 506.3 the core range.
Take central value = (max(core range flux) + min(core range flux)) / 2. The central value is 11.7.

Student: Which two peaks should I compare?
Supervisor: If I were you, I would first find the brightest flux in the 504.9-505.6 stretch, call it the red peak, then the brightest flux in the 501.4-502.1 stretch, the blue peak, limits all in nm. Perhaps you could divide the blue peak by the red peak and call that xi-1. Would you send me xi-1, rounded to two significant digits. 0.91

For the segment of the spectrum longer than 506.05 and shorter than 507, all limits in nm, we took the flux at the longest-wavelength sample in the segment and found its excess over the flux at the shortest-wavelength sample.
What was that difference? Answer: 1.1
